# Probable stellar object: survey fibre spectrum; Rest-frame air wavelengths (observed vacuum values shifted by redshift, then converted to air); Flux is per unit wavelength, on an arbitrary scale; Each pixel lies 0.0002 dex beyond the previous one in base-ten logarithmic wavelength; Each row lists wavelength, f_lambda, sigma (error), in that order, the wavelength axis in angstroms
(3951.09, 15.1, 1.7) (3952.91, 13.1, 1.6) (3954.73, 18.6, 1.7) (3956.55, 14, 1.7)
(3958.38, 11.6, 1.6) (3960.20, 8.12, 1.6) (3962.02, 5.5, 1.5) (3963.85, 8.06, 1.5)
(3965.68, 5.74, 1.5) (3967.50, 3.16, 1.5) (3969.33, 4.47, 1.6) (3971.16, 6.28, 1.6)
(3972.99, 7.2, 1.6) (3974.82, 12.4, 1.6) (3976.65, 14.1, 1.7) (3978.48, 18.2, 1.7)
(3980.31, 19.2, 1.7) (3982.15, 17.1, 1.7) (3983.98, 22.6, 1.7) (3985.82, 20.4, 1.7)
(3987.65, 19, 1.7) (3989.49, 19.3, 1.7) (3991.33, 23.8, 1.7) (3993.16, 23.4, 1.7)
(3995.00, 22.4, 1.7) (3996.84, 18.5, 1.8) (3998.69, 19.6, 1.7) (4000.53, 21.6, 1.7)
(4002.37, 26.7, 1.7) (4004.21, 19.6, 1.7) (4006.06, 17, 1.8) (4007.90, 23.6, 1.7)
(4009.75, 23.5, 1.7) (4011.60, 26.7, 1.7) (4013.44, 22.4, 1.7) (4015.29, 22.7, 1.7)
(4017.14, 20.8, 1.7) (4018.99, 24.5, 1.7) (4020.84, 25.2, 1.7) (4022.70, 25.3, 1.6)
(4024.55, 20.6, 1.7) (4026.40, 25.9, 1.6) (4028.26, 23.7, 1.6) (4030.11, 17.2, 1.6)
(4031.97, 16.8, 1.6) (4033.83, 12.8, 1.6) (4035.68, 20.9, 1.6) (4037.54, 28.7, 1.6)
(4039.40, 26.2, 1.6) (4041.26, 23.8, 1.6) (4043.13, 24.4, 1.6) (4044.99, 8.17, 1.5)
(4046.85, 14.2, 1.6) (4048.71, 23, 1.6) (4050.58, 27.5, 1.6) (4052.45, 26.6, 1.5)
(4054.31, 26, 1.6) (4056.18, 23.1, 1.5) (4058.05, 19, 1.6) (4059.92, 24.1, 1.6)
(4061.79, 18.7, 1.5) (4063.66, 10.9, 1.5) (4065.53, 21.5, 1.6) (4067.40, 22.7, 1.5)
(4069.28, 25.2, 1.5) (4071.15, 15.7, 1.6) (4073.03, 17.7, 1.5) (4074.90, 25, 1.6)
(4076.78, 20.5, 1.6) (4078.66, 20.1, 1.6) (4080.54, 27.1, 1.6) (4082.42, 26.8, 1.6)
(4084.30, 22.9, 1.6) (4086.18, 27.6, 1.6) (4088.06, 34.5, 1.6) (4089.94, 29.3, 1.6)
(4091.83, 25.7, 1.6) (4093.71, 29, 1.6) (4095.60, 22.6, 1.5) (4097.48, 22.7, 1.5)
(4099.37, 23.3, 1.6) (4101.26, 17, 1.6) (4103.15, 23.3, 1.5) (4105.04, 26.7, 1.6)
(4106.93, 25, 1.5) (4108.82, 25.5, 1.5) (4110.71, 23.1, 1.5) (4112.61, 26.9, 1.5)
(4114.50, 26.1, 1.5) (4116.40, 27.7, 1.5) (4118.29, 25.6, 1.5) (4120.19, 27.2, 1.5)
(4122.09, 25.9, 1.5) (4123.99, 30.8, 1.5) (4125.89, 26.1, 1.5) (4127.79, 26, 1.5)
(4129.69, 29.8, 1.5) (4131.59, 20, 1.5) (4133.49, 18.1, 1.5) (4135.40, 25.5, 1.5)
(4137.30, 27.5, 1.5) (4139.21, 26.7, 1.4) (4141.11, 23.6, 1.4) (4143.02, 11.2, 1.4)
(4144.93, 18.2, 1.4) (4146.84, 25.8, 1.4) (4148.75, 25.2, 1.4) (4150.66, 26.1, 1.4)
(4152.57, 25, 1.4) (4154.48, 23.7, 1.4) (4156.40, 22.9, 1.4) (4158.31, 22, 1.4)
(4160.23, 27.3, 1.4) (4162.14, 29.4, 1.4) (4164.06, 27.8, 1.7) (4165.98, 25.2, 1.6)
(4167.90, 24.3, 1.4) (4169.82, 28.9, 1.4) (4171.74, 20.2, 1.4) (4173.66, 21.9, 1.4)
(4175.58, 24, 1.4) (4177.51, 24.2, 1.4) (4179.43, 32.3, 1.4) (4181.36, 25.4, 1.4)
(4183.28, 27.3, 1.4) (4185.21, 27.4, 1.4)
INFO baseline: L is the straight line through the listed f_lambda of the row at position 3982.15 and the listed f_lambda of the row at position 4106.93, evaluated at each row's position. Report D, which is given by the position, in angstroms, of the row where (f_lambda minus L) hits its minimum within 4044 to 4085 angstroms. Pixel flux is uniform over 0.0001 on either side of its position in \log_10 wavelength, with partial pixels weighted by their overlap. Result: 4044.99 angstroms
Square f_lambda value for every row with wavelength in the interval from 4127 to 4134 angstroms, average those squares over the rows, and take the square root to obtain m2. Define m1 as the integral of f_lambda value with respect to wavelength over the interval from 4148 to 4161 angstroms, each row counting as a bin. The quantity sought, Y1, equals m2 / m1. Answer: 0.07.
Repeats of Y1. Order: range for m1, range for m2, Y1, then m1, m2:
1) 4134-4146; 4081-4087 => 0.10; 264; 25.8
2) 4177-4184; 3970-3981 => 0.07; 193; 13.8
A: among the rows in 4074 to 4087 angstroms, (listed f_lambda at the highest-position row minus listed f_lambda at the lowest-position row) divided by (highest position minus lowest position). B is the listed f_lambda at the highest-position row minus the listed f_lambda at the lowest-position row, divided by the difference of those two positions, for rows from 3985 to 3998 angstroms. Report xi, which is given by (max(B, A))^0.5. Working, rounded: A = 0.2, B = -0.2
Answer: 0.5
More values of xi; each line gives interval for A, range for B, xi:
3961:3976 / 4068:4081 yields 0.7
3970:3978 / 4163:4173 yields 1.2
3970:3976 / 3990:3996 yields 1.3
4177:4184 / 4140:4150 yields 0.7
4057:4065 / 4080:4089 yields 1.0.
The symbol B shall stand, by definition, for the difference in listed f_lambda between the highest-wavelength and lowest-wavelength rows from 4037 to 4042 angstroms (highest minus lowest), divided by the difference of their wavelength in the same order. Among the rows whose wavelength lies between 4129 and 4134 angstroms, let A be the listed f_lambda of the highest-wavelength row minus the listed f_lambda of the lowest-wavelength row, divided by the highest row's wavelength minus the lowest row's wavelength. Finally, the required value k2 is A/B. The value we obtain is 2.3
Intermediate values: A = -3.1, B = -1.3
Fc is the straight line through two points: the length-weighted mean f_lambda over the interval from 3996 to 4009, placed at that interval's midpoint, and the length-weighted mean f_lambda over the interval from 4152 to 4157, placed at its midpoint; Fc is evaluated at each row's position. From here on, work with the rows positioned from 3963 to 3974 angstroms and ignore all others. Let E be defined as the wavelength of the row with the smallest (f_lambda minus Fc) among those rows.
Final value 3967.50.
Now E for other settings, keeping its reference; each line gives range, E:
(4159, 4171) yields 4167.90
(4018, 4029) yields 4024.55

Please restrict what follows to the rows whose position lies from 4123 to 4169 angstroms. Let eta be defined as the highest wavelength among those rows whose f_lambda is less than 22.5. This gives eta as 4158.31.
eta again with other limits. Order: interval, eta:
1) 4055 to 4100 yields 4078.66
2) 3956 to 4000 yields 3998.69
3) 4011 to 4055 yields 4046.85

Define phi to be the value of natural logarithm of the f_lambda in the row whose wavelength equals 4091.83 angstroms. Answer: 3.25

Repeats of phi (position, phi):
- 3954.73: 2.92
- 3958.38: 2.45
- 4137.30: 3.31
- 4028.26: 3.17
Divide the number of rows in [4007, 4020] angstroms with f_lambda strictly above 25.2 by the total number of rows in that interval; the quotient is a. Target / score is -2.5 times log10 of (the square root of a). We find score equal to 1.1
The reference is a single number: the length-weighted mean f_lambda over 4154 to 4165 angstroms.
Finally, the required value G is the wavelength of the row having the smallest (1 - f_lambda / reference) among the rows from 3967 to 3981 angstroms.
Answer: 3980.31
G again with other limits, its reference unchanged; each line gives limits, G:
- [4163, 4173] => 4169.82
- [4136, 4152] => 4137.30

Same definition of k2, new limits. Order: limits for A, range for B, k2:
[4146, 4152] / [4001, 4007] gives 0.0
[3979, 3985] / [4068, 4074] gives -0.5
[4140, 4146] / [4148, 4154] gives 27.0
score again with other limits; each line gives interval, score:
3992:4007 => 1.1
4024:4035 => 1.0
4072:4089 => 0.4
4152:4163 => 0.6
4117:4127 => 0.0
